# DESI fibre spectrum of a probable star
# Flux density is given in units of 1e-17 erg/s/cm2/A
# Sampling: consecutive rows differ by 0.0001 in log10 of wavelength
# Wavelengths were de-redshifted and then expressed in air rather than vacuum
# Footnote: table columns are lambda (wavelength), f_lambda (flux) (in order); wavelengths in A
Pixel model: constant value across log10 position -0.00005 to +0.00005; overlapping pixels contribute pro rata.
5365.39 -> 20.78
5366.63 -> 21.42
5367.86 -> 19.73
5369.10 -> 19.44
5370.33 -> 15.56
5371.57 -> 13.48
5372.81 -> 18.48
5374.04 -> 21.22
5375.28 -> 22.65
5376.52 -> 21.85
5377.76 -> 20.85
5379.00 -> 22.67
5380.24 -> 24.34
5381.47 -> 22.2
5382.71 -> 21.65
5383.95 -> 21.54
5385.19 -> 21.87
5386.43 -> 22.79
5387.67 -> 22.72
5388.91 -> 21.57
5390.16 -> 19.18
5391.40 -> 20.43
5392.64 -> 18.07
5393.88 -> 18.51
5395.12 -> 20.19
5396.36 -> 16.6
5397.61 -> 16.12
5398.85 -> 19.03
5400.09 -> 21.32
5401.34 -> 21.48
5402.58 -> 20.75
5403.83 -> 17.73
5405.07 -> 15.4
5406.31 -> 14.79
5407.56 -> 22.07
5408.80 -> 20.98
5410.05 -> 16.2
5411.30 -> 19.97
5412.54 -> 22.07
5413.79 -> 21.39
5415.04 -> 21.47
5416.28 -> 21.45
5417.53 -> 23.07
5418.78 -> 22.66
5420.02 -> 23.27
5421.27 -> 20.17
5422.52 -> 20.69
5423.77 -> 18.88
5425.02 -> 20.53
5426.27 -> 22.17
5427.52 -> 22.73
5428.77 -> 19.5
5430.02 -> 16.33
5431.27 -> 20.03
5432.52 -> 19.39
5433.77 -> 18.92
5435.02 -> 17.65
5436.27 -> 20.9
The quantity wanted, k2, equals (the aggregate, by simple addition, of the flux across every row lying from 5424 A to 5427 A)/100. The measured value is 0.43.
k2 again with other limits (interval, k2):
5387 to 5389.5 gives 0.44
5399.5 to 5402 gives 0.43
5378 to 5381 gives 0.47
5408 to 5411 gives 0.37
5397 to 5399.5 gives 0.35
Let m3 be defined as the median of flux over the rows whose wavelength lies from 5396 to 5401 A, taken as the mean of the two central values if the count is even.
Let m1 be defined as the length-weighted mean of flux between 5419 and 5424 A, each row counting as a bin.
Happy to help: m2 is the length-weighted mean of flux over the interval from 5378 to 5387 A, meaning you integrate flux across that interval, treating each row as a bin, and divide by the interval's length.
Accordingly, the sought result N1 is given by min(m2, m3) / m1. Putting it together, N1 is 0.846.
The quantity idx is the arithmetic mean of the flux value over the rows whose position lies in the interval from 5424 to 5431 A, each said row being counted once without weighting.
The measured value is 20.3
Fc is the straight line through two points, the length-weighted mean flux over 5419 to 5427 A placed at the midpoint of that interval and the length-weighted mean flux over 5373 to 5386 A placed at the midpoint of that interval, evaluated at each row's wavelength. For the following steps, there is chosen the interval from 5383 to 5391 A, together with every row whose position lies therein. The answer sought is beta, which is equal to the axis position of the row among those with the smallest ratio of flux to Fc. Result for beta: 5390.16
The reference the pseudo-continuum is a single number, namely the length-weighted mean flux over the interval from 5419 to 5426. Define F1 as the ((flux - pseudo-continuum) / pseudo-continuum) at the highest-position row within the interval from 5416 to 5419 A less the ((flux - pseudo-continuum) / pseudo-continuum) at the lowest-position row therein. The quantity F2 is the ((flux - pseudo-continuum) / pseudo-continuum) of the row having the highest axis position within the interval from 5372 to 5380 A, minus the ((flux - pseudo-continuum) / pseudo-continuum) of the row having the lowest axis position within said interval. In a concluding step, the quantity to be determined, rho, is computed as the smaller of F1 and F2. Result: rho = 0.06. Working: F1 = 0.058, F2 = 0.20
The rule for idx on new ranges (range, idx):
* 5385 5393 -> 20.9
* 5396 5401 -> 18.3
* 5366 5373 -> 18.0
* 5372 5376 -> 20.8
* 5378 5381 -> 23.5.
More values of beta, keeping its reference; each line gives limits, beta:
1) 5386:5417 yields 5406.31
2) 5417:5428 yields 5423.77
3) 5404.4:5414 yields 5406.31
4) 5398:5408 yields 5406.31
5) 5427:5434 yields 5430.02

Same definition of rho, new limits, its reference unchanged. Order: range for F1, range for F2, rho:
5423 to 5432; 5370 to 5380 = 0.06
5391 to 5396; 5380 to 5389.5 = -0.13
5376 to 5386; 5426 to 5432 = -0.10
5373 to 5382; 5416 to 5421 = 0.05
